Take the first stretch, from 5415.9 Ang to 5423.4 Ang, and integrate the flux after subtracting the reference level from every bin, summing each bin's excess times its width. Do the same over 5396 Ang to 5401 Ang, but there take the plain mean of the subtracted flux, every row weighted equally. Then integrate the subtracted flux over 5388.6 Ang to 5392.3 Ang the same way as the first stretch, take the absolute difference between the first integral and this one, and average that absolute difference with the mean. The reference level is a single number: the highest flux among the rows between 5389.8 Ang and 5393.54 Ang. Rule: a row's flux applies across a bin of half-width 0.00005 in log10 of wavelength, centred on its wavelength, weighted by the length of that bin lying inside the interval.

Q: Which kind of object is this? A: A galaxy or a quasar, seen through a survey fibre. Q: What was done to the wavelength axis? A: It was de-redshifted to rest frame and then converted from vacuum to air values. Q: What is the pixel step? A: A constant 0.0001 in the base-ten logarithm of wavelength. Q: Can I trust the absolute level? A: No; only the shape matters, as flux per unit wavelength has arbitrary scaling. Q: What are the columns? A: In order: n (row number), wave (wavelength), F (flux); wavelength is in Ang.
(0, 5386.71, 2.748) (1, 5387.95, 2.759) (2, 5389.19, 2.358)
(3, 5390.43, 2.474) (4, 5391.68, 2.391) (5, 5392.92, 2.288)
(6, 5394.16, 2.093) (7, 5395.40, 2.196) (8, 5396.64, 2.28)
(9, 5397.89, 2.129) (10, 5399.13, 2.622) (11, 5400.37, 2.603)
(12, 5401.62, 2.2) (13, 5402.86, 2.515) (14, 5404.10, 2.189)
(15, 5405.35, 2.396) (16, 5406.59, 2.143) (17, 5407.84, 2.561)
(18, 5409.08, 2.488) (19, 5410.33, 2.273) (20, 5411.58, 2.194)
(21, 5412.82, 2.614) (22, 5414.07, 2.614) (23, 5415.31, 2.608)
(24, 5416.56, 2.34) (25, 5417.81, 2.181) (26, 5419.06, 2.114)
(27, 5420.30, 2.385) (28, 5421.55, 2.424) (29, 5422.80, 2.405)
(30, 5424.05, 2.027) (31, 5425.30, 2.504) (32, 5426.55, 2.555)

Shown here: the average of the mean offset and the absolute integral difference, 0.46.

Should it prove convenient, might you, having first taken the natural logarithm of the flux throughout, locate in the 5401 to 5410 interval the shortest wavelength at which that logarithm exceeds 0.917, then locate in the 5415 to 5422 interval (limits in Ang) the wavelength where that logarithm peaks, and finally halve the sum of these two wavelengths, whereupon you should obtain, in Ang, 5409.1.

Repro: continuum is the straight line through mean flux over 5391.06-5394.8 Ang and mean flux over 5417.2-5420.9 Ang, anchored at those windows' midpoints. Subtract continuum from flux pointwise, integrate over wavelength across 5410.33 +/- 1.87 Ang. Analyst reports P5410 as 0.3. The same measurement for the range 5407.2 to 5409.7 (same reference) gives 0.7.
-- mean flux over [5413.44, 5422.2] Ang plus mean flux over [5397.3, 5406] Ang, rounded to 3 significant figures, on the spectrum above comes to 4.76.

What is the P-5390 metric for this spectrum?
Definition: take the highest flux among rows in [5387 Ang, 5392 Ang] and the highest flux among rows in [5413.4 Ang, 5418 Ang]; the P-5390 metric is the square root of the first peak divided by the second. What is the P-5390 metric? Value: 1.03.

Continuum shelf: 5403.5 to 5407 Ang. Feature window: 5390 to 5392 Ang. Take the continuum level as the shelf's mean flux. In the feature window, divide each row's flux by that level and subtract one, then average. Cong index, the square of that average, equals 0.007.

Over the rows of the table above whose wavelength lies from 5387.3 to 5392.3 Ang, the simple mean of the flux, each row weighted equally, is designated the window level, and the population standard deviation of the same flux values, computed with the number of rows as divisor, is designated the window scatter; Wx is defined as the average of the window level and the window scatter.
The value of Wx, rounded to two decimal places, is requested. 1.33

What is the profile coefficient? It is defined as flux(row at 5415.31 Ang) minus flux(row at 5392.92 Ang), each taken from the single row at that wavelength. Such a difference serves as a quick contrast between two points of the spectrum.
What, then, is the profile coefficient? 0.3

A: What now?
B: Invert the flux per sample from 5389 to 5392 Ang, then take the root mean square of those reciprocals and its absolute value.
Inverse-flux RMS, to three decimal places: 0.416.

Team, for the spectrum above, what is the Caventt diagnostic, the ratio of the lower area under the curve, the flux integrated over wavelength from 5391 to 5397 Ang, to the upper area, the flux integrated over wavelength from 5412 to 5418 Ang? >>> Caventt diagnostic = 0.91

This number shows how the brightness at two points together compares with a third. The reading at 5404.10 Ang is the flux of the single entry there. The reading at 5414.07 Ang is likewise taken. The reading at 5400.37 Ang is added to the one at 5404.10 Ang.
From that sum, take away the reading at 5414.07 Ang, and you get 2.2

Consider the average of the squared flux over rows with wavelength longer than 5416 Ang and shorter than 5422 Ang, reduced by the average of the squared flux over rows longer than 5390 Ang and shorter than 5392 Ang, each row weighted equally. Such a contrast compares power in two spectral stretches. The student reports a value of -0.67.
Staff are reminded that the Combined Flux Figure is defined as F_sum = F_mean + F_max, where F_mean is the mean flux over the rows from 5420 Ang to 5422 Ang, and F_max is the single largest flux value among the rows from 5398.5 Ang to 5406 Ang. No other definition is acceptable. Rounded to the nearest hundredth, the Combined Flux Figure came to 5.03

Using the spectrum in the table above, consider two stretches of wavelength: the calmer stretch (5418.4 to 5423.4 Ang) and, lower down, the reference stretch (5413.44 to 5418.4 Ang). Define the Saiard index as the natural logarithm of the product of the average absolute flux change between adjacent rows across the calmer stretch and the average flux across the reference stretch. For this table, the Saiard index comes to -1.32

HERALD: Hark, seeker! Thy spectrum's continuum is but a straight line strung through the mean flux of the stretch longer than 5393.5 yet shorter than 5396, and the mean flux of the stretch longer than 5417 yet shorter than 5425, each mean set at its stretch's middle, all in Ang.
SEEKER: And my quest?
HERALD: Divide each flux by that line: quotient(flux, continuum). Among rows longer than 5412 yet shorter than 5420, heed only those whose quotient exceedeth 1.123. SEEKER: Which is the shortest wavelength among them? 5412.82 Ang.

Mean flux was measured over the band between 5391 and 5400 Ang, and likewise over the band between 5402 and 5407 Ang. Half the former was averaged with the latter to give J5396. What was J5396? 1.73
